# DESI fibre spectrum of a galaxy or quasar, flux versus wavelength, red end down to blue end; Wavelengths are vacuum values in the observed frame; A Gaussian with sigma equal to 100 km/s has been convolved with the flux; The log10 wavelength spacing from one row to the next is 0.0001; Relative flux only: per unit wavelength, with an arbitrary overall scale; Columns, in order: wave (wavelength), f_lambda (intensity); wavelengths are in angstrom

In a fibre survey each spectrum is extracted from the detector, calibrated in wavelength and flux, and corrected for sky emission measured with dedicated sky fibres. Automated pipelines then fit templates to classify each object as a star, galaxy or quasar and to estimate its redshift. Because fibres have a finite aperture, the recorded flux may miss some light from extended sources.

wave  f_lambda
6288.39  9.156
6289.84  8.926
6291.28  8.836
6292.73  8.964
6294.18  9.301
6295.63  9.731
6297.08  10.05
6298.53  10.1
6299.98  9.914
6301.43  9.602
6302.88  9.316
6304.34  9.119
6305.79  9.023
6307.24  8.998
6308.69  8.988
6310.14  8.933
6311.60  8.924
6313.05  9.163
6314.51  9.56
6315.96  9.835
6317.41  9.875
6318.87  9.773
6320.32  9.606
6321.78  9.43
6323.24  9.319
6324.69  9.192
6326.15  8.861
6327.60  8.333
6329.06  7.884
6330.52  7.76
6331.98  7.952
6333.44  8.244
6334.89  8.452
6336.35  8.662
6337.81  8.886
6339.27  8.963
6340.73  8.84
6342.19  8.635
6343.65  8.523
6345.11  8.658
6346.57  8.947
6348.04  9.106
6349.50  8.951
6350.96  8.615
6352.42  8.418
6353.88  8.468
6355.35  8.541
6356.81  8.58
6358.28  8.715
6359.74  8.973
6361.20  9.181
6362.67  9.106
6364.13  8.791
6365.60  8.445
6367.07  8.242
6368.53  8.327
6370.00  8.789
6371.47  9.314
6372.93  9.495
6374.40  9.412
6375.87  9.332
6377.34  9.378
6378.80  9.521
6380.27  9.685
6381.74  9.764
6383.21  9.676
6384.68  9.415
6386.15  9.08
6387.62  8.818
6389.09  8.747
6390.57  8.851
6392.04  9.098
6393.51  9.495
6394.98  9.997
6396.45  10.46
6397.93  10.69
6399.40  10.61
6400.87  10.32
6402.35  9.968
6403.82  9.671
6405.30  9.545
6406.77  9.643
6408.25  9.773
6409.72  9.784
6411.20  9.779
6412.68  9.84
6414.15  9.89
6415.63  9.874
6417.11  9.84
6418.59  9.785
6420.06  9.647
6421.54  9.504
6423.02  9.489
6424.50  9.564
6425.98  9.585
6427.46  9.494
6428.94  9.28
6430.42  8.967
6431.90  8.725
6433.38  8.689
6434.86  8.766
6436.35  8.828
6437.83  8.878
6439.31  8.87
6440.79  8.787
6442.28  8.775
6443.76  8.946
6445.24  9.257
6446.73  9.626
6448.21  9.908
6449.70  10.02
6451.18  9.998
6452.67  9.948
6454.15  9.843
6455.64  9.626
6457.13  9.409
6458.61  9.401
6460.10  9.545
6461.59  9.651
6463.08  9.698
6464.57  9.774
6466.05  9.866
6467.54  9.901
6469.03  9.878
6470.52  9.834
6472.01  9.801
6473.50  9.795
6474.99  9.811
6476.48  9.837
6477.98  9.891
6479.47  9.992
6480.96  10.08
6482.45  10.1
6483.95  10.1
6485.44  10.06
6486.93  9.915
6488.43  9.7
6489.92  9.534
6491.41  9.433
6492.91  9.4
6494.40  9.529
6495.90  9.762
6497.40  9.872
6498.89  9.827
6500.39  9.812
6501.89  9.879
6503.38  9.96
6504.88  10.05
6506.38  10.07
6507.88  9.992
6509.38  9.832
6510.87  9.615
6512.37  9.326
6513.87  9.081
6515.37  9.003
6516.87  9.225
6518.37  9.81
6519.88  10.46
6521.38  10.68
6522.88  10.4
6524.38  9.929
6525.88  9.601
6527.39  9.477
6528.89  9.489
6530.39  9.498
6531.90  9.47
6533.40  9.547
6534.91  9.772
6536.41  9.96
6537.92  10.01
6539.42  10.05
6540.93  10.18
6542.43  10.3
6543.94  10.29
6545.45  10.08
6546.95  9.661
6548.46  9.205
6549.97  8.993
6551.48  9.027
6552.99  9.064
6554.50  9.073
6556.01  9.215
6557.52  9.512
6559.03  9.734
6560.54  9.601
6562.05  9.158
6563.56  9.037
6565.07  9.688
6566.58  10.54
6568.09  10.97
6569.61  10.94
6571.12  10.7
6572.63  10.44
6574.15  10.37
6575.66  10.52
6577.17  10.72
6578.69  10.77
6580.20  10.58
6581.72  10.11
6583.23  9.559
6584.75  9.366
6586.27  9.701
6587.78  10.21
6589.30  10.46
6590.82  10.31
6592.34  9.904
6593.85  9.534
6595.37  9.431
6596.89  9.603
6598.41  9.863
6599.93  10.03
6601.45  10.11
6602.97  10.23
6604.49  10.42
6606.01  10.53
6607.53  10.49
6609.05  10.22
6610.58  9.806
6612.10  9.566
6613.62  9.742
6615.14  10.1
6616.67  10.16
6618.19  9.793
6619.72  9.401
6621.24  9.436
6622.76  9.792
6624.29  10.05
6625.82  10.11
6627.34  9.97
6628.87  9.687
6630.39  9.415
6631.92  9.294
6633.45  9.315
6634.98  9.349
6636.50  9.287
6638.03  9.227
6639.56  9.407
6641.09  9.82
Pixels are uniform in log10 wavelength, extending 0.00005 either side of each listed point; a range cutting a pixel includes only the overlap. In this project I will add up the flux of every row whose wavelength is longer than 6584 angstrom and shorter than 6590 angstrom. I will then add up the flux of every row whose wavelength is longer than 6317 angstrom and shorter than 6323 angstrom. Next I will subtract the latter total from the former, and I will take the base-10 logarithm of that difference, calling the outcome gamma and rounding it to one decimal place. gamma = 0.0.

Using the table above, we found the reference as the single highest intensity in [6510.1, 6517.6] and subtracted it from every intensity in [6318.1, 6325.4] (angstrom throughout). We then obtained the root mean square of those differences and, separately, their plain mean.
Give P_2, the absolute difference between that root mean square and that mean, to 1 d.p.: 0.4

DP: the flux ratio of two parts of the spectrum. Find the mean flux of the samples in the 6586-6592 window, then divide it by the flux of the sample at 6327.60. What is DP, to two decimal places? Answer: 1.22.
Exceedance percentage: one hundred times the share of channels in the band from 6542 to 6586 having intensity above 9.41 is 69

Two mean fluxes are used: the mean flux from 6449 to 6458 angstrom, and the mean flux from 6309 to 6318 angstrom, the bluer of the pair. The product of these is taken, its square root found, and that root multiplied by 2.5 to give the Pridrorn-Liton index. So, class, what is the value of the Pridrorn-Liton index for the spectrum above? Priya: 24.0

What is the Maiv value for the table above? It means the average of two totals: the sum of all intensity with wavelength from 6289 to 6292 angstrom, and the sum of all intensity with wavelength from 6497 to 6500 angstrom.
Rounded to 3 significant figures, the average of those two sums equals 18.7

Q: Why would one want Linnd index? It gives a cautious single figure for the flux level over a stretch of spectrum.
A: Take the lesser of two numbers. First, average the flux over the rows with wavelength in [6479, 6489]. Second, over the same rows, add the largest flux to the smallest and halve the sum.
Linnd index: 9.9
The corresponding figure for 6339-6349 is 8.8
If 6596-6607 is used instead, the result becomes 10.1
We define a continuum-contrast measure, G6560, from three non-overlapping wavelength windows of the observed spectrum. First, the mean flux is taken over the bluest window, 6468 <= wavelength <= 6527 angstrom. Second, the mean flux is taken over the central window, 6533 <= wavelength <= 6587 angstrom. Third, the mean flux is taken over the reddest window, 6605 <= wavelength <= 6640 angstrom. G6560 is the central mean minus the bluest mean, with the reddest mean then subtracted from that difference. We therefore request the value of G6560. -9.7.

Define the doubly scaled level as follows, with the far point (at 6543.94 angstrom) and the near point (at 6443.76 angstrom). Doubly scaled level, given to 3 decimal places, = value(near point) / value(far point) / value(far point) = 0.084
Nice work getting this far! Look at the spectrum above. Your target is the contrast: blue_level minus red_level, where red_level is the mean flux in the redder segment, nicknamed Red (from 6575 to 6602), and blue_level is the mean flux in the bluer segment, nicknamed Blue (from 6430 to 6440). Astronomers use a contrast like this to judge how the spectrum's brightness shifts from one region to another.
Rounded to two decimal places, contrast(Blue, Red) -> -1.23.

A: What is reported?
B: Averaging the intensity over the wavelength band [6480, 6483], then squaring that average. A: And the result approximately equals 102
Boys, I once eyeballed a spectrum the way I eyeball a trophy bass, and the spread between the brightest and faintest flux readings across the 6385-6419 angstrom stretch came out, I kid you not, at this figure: 1.9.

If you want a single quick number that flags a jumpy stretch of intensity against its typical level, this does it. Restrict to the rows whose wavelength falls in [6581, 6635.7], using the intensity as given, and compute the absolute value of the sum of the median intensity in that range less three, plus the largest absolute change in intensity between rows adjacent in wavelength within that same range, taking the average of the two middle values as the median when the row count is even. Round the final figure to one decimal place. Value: 7.4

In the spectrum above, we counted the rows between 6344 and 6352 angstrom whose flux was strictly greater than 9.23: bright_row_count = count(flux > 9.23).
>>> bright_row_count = 0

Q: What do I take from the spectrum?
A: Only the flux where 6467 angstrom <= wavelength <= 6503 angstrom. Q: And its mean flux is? 9.82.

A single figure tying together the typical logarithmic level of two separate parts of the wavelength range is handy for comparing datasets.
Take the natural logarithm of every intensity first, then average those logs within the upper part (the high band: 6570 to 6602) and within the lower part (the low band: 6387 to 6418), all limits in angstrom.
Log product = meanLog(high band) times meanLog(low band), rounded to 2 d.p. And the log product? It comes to 5.26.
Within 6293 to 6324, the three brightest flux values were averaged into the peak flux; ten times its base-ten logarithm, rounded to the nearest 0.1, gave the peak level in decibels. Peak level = 10.0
